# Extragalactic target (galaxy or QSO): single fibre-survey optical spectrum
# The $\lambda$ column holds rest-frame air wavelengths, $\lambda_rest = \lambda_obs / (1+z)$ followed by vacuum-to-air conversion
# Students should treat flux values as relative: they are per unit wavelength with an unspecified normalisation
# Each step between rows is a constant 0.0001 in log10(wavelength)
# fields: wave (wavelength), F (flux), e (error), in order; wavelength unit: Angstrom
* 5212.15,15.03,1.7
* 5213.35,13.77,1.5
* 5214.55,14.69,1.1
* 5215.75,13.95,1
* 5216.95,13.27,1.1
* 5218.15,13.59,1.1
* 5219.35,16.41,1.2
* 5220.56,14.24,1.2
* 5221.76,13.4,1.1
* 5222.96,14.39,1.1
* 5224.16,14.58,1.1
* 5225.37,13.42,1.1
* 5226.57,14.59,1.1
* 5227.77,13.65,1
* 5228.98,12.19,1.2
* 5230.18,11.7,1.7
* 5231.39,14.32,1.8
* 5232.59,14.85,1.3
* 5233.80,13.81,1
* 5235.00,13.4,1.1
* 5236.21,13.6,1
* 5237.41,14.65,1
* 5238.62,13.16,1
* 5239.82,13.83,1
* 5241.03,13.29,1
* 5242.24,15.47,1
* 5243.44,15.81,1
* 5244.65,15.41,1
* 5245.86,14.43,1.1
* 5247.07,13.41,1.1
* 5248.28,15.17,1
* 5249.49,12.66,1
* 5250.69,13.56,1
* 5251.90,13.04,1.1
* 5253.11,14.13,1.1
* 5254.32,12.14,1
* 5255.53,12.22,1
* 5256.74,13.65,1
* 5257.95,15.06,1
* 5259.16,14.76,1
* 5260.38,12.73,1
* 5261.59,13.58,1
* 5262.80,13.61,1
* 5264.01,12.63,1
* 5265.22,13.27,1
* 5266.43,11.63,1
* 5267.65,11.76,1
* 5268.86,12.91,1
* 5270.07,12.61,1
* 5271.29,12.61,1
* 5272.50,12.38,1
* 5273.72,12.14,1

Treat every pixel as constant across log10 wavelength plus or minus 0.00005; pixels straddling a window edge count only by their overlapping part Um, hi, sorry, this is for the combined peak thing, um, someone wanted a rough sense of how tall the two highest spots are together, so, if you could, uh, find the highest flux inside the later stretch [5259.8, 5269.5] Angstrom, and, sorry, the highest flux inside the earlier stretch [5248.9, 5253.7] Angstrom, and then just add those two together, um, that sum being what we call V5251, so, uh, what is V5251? 27.7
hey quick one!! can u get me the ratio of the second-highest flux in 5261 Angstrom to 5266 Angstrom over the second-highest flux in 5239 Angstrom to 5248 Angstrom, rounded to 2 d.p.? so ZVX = 0.88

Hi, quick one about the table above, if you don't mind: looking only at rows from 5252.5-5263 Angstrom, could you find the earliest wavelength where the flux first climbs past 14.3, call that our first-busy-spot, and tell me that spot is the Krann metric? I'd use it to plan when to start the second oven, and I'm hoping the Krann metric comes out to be 5257.95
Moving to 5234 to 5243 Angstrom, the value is 5237.41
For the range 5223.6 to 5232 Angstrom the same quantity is 5224.16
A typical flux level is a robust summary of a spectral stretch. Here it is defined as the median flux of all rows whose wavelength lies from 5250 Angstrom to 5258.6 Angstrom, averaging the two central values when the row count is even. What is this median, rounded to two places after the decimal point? 13.56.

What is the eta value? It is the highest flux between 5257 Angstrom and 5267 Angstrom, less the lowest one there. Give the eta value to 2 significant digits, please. 3.4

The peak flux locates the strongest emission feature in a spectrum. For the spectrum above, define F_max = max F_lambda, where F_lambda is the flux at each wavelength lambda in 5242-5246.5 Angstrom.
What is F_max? 15.81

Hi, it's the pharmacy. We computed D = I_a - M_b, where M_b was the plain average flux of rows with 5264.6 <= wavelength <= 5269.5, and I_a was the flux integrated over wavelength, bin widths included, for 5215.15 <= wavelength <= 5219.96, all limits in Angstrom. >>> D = 56.4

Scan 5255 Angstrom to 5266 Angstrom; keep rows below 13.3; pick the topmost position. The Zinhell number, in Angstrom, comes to 5265.22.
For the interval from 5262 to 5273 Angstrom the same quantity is 5272.50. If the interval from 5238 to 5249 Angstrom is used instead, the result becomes 5241.03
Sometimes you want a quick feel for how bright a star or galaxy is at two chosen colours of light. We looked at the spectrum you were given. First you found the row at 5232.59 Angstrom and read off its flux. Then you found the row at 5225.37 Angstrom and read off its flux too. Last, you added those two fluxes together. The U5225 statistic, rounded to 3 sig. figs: 28.3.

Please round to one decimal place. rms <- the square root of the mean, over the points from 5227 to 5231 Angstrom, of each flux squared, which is 12.5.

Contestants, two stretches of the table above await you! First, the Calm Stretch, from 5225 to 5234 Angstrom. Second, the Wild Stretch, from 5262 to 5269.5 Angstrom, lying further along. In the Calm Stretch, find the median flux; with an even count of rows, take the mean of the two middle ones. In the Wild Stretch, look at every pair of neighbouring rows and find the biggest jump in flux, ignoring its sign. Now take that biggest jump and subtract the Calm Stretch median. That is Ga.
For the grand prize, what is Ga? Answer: -12.1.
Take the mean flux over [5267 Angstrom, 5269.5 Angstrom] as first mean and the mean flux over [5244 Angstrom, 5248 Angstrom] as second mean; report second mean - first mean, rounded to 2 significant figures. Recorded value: 2.1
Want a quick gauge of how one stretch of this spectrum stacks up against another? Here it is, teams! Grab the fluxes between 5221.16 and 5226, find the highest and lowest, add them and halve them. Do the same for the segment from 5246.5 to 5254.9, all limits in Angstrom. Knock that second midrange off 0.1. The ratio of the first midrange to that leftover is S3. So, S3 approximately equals -1.03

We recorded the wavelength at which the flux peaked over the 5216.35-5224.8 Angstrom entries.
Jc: 5219.35 Angstrom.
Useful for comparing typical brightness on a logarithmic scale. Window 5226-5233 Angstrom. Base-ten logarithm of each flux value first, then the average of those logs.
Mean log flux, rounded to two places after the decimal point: 1.13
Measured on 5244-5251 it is 1.15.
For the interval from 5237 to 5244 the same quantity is 1.16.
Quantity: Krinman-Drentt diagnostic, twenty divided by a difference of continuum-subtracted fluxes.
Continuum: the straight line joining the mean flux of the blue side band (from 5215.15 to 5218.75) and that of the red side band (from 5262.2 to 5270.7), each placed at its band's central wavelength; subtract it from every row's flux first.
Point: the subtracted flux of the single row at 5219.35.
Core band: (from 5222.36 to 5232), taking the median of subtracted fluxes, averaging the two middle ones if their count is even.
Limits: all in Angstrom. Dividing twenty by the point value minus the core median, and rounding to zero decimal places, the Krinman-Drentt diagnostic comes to 9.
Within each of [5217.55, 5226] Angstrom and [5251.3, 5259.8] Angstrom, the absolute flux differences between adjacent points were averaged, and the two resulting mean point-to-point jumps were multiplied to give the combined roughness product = 1.4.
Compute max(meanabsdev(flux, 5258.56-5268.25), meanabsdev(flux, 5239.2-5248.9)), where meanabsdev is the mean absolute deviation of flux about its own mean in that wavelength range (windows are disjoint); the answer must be 0.86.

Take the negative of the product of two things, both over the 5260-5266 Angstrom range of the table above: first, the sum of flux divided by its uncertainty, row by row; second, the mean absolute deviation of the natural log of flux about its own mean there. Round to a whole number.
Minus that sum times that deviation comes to -2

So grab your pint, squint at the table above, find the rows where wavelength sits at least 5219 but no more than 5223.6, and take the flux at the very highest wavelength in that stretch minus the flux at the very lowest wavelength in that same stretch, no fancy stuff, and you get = -2.0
